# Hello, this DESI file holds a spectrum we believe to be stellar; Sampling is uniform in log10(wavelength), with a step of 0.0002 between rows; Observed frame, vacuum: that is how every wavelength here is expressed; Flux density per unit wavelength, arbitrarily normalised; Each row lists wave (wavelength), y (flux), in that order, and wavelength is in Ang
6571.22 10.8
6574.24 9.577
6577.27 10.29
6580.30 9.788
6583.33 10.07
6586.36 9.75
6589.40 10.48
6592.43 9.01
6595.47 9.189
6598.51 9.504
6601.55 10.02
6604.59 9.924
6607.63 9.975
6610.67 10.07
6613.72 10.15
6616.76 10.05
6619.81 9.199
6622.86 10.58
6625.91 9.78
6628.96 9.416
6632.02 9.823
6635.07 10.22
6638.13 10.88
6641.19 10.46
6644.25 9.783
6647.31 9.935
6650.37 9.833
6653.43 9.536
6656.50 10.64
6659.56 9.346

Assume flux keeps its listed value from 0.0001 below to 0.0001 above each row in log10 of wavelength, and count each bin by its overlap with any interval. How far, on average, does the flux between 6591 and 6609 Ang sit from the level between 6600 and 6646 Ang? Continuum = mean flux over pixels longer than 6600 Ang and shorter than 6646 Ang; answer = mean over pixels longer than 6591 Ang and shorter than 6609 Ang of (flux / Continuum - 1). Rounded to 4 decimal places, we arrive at -0.0417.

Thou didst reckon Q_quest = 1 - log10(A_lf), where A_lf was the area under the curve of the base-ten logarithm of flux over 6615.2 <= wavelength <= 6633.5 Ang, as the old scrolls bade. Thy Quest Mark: -0.259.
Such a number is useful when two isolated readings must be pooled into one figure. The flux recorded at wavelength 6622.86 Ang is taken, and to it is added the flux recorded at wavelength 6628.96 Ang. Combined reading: 20.0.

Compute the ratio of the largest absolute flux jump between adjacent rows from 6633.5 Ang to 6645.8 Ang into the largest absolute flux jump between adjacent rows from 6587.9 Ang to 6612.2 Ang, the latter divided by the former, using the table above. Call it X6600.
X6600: 2.2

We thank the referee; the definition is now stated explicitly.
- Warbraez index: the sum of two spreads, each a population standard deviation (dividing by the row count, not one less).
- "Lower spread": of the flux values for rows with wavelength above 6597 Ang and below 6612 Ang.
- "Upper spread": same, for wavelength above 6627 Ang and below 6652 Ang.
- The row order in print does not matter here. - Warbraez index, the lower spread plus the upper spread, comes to 0.63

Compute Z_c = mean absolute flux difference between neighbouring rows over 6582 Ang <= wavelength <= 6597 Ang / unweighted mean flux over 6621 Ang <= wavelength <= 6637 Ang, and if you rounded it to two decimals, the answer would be 0.07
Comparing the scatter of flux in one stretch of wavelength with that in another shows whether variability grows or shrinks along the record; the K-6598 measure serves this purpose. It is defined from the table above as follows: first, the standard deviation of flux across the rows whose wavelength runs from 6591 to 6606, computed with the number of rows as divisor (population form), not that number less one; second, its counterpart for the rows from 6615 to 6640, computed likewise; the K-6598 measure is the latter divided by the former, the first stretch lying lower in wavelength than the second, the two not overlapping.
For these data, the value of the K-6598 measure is 1.33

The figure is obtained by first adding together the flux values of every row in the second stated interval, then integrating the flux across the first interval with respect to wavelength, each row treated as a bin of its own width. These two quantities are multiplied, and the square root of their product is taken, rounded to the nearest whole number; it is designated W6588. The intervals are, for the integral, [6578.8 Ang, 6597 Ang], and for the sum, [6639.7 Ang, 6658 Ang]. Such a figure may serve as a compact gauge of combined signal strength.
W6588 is 103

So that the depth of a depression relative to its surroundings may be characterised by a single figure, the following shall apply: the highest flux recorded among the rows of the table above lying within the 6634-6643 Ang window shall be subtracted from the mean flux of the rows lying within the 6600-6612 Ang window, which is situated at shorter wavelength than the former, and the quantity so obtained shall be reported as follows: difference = -0.88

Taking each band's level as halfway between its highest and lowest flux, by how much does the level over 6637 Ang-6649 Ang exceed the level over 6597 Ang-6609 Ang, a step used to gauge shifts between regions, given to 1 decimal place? 0.6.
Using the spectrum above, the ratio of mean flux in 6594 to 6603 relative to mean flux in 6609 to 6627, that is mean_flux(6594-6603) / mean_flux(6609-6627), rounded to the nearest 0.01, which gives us 0.96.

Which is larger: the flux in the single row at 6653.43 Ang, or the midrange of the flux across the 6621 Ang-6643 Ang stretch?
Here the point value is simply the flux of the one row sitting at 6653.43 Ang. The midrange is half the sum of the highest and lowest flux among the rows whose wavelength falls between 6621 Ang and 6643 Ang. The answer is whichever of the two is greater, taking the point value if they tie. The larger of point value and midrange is 10.1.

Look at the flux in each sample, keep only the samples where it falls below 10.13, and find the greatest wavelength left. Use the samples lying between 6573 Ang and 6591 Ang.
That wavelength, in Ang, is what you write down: 6586.36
